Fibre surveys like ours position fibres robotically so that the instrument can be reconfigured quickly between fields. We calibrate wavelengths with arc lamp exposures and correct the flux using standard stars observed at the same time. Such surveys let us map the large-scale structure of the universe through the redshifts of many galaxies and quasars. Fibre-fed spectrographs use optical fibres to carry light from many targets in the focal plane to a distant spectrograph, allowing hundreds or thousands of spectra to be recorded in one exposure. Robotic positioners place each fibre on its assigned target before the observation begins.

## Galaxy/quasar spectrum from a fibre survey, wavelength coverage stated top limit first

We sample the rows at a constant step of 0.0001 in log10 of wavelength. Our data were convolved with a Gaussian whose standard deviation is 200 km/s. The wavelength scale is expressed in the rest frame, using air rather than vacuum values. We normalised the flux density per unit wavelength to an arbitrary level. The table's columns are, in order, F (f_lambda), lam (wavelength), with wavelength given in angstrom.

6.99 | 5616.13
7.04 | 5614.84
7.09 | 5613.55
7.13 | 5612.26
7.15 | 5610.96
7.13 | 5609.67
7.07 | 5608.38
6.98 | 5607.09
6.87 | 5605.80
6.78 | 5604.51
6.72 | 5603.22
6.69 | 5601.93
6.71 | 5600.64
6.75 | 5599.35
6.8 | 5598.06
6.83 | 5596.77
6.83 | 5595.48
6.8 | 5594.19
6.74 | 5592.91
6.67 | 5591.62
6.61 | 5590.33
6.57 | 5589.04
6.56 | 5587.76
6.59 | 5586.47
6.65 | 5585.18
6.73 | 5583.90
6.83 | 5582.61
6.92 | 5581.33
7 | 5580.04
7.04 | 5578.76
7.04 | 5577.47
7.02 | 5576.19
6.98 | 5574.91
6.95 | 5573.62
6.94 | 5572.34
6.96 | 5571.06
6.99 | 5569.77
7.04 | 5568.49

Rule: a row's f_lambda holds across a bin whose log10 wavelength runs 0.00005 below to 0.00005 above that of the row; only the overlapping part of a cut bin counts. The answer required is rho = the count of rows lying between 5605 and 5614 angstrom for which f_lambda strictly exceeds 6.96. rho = 6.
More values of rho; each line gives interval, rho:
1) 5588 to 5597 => 0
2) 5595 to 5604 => 0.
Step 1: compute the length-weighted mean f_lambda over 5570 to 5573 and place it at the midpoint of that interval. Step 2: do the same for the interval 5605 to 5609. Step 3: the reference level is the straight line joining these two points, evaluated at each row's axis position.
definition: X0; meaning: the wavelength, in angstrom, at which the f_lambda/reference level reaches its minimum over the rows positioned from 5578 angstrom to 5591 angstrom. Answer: 5587.76 angstrom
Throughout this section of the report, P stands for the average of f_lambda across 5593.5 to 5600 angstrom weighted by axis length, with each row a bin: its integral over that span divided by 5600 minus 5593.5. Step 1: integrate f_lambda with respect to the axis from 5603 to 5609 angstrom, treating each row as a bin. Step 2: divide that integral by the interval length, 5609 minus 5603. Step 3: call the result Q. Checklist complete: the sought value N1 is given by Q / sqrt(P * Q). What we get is 1.01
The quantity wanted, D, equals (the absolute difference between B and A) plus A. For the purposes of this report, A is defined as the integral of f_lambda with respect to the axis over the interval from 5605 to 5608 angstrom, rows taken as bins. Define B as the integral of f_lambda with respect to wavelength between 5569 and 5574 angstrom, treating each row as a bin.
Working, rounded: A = 21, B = 35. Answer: 35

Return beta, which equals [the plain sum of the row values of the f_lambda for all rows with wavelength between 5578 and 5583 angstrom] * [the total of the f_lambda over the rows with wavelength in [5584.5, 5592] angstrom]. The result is 1102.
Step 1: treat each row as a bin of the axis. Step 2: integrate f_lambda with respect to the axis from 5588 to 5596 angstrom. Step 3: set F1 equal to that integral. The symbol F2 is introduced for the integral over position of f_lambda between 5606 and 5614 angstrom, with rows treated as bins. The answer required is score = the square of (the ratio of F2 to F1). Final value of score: 1.1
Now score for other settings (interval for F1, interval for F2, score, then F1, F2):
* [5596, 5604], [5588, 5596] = 1.0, 54.0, 54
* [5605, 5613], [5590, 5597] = 0.7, 56.4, 47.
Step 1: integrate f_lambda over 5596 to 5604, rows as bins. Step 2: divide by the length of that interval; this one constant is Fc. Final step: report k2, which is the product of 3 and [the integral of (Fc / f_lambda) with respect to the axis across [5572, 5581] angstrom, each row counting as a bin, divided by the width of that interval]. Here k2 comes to 2.89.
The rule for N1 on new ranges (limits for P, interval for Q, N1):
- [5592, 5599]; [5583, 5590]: 0.99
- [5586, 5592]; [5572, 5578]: 1.03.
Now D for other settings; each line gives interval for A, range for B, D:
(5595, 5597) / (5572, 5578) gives 42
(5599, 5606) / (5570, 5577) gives 49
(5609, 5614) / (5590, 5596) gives 40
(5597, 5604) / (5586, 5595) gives 60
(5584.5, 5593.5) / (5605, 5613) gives 63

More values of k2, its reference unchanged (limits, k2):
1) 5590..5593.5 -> 3.03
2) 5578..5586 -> 2.95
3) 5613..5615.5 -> 2.87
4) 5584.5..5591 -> 3.07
